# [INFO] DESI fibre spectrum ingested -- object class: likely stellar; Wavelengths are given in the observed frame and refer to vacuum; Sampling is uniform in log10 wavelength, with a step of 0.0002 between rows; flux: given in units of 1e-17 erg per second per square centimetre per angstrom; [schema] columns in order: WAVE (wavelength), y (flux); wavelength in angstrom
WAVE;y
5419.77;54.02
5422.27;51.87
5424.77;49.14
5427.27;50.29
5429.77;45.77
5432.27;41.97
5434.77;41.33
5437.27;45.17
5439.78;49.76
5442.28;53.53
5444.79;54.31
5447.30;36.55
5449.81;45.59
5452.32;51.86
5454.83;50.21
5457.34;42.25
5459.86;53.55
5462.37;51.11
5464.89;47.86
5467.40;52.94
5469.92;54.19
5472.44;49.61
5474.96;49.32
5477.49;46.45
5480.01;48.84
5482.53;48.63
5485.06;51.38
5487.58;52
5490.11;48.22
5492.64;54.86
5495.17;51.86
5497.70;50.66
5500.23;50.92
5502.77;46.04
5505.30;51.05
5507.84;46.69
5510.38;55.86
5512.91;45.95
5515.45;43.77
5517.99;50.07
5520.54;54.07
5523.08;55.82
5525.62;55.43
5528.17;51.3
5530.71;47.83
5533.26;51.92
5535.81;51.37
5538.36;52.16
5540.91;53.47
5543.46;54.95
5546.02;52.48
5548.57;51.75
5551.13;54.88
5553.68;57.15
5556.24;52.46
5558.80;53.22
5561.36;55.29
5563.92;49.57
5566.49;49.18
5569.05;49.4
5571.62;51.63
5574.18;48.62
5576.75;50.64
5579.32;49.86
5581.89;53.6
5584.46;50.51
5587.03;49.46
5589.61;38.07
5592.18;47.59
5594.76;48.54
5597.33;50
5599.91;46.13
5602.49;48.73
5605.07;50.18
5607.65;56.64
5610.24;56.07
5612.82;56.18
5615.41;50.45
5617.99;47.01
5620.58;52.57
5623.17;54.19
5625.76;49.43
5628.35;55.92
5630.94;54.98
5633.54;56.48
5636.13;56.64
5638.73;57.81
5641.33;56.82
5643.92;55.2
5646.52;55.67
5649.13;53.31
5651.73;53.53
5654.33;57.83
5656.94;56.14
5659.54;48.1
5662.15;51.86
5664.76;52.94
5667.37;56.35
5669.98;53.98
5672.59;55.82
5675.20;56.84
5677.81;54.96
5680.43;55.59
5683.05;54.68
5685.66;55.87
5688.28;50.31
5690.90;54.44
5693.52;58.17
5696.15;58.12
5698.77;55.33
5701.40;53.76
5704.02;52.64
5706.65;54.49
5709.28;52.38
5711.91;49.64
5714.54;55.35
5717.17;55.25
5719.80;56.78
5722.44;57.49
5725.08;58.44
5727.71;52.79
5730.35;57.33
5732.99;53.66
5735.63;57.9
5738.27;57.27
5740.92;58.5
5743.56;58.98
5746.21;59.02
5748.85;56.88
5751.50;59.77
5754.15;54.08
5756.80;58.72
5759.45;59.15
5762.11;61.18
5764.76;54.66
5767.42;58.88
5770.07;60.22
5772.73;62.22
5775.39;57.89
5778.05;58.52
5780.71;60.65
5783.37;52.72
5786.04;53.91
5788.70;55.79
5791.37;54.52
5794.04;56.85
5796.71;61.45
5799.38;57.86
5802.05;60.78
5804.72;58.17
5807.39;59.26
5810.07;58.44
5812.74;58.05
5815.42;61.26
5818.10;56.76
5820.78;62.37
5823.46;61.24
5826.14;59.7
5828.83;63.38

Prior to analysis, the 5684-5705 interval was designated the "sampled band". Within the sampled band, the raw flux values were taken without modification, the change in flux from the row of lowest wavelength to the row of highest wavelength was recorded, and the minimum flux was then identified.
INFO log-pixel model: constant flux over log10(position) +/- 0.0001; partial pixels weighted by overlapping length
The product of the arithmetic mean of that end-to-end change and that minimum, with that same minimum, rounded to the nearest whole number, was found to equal 1184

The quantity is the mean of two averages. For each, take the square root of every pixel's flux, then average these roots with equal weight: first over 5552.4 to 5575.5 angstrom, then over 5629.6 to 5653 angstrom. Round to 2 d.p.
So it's 7.33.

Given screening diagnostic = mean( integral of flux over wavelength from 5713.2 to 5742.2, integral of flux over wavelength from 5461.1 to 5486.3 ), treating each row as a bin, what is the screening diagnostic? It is 1449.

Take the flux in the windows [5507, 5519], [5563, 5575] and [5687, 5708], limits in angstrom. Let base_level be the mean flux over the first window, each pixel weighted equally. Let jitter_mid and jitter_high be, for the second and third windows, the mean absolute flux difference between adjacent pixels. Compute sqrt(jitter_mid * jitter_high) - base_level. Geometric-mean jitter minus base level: -46.7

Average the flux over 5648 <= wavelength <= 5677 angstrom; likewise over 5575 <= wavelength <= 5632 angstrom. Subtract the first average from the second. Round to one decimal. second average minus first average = -3.5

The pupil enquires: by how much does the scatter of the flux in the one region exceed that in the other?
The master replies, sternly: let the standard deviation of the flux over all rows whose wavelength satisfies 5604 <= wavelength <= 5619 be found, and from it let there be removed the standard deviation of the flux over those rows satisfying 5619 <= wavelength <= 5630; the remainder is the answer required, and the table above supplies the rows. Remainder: 1.3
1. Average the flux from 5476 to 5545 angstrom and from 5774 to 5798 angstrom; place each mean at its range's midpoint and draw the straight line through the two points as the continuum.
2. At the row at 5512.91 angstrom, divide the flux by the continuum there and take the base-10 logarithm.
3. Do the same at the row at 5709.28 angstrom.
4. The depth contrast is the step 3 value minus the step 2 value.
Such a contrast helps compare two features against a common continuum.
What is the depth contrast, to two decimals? 0.02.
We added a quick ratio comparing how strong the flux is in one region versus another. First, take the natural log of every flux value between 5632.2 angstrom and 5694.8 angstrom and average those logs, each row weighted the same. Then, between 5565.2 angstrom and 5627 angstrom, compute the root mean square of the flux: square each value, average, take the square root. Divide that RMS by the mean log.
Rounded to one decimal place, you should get 12.6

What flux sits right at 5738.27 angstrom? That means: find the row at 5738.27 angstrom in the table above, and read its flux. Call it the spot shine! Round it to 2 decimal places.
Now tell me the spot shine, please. 57.27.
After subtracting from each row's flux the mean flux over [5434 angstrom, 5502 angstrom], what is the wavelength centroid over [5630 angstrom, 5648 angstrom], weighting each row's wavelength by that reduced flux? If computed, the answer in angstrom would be 5638.7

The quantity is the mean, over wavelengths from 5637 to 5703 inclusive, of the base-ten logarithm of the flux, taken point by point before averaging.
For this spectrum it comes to 1.74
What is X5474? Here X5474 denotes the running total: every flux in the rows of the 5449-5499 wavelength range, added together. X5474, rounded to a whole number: 1001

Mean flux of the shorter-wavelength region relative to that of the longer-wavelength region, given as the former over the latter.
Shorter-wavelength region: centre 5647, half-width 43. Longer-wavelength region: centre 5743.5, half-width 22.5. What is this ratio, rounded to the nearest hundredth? 0.95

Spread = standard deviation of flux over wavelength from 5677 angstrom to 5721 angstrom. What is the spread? 2.3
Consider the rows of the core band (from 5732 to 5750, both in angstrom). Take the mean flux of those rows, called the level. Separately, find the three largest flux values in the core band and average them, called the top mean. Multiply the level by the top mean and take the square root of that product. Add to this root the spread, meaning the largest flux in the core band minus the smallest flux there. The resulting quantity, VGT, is 63.5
